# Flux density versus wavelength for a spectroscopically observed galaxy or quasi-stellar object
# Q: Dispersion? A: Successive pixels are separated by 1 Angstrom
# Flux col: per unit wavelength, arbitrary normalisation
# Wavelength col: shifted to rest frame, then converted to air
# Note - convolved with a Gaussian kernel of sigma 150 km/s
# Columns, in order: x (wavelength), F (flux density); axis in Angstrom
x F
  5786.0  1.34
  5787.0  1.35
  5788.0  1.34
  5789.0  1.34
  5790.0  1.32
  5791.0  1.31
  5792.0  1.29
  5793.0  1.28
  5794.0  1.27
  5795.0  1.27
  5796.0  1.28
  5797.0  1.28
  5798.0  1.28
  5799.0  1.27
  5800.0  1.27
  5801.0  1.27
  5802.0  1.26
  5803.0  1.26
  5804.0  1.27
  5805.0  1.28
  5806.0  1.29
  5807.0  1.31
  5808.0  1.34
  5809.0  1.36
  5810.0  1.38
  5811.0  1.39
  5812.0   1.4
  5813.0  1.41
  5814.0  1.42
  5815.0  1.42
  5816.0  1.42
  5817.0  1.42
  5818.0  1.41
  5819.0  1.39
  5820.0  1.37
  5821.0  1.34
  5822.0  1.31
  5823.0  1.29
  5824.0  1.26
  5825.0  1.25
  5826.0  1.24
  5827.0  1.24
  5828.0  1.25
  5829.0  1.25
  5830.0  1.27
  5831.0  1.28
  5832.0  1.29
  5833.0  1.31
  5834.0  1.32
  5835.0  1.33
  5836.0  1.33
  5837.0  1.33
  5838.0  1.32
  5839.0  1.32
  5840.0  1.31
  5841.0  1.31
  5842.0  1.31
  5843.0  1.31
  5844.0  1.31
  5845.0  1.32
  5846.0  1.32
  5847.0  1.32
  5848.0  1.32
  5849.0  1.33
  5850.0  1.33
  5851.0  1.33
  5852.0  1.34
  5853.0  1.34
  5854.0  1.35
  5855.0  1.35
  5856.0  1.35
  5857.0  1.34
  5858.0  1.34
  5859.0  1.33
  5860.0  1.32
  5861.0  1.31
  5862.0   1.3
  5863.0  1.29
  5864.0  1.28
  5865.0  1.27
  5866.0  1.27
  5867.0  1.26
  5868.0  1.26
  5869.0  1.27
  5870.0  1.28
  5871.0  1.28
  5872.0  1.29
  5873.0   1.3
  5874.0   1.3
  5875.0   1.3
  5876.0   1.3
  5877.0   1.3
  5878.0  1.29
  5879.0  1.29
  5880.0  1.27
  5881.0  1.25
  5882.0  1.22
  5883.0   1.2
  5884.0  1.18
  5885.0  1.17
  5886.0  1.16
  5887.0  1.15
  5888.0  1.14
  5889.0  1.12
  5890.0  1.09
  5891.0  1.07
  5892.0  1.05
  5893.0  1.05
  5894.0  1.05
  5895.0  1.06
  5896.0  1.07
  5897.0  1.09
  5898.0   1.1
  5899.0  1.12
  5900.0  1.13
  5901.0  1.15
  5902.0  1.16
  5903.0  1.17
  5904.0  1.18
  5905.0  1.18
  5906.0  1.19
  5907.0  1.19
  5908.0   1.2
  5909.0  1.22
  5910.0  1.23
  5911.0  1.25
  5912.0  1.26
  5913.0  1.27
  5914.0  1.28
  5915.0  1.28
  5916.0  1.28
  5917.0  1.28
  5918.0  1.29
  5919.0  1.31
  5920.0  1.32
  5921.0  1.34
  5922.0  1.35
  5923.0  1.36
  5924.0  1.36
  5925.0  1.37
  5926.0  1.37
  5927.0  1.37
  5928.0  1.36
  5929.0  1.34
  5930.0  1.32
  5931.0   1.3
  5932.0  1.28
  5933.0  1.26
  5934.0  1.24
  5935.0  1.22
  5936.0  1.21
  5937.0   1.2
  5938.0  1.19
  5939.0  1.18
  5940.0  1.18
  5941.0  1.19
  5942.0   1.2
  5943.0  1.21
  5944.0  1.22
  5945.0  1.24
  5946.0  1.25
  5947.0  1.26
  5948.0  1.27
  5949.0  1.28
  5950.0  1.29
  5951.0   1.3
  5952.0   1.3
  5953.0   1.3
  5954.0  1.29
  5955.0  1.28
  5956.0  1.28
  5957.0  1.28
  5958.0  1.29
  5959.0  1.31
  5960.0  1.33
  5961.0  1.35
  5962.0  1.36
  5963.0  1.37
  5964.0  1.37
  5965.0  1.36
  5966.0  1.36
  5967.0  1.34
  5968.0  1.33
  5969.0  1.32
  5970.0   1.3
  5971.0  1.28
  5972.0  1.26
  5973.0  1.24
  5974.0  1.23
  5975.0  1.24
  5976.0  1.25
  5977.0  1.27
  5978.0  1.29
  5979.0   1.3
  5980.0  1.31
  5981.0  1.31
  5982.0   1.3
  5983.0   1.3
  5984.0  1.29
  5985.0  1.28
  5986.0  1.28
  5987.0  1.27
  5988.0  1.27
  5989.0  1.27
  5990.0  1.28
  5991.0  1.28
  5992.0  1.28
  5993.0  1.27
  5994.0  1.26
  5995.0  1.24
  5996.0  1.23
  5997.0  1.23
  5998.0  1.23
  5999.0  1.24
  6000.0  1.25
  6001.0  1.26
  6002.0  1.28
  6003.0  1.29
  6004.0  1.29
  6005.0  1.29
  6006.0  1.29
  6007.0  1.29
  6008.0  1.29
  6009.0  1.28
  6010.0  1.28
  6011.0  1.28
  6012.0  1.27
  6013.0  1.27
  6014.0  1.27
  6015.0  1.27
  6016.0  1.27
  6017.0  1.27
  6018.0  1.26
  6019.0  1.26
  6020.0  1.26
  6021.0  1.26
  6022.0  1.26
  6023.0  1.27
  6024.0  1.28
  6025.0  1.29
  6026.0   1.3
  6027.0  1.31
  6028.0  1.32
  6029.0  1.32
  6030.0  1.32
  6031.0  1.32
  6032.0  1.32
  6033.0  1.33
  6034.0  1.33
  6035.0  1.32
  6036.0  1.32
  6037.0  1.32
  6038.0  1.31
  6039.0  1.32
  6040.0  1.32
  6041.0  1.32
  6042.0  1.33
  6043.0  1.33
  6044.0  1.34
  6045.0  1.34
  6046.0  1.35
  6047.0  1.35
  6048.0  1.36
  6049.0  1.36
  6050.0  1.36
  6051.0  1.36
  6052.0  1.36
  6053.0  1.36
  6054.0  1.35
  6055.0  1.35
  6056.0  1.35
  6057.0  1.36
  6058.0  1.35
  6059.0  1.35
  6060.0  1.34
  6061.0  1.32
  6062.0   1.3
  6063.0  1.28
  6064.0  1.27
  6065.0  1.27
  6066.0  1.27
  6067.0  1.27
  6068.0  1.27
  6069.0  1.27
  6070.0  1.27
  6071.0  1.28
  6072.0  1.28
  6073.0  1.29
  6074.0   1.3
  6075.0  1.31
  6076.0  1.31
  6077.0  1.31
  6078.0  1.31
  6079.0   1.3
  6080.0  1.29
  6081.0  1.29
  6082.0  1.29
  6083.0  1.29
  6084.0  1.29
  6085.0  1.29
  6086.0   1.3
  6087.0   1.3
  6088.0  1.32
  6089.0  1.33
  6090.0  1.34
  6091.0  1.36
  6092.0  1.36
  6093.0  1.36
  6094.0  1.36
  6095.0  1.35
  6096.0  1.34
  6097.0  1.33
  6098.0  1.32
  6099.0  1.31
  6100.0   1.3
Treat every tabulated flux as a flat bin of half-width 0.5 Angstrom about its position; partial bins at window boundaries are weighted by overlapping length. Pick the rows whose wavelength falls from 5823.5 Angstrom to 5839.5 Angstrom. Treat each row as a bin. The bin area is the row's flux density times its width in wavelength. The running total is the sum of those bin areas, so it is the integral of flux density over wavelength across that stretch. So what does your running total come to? 20.6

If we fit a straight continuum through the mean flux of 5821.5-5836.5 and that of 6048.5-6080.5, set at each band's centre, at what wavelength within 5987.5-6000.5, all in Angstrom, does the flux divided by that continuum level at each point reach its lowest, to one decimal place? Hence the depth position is 5998.0 Angstrom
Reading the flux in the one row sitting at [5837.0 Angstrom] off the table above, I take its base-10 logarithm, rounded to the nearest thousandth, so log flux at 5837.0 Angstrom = 0.124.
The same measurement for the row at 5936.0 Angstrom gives 0.083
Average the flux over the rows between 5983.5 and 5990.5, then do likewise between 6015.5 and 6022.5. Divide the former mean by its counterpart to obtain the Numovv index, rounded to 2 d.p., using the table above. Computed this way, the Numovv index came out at 1.01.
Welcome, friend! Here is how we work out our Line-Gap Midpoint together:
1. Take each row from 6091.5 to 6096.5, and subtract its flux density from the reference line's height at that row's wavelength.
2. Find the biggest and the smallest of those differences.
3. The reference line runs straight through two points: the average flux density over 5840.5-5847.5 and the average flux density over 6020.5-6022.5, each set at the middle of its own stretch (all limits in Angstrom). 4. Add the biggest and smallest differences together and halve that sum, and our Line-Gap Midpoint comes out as -0.11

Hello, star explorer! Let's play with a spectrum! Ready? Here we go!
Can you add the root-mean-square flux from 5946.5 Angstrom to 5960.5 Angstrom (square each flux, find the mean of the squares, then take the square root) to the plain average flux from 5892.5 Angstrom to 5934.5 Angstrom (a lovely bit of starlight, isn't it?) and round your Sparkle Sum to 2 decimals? 2.53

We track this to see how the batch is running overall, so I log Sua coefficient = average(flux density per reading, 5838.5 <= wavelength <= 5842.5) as 1.31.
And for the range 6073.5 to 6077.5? 1.31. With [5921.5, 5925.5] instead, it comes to 1.36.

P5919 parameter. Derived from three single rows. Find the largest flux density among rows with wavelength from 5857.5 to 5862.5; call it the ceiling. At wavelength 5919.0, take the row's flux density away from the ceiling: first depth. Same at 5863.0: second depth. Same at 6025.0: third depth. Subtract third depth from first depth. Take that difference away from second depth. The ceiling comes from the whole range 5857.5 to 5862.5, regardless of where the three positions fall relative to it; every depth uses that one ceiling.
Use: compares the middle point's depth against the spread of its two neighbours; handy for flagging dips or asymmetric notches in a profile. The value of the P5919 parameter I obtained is 0.07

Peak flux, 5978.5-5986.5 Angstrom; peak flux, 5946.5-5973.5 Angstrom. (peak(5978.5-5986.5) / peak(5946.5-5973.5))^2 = 0.91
